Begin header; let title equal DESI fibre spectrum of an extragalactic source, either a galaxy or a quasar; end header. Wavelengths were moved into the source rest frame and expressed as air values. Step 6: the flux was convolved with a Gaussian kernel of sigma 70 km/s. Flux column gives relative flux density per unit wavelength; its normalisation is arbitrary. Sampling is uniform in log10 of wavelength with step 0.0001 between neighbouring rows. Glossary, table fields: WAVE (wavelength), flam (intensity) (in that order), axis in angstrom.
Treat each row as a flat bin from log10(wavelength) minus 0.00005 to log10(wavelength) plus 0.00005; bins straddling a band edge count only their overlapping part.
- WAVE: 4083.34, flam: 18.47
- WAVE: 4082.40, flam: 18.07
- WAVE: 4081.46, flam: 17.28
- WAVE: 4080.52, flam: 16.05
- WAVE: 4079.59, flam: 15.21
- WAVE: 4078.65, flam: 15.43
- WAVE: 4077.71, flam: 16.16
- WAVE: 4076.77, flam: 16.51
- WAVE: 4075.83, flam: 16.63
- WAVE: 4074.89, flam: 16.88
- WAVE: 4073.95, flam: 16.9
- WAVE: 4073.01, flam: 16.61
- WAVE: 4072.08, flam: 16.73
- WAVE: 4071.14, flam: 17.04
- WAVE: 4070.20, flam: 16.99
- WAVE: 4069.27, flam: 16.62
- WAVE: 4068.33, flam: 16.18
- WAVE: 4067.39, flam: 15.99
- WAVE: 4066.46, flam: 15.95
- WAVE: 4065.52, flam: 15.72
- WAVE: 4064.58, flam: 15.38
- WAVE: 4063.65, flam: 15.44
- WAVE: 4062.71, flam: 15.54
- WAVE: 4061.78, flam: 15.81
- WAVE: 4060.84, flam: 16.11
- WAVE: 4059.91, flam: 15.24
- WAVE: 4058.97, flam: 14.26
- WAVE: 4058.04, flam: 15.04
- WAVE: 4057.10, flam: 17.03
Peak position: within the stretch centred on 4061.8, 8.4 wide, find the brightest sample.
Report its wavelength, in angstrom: 4060.84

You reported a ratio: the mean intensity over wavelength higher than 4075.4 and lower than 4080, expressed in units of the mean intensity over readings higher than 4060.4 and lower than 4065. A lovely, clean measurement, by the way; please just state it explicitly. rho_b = 1.02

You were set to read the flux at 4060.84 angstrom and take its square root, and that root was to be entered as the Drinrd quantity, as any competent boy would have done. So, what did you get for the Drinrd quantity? 4.01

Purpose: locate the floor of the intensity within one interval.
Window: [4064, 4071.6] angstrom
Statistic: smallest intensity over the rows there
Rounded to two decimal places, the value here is 15.38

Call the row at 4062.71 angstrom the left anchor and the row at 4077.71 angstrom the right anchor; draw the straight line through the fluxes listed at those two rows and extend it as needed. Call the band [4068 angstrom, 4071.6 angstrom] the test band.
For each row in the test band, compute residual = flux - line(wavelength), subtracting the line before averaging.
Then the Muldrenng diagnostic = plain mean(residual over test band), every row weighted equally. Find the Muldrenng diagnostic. 0.9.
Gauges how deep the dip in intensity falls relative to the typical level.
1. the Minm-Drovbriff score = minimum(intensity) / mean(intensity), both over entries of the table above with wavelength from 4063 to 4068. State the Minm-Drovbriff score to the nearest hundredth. 0.98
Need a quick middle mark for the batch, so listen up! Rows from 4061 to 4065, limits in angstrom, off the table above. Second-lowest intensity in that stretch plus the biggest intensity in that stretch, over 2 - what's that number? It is 15.6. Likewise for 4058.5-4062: 15.7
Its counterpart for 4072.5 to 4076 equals 16.8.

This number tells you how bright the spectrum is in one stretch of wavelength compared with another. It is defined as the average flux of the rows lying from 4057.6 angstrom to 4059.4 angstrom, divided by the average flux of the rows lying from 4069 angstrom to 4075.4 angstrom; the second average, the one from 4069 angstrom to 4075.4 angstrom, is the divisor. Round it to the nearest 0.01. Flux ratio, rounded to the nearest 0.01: 0.87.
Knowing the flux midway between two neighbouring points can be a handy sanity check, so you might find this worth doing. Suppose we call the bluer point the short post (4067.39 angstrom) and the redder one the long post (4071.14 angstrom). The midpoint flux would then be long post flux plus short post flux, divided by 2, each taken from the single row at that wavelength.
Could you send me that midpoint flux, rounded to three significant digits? 16.5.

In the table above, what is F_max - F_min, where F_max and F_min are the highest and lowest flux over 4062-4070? 1.2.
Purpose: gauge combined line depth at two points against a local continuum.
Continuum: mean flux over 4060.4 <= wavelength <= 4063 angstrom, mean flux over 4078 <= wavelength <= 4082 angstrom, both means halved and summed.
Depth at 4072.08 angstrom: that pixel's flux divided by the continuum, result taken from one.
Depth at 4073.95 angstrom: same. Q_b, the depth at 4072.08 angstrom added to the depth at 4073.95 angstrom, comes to -0.11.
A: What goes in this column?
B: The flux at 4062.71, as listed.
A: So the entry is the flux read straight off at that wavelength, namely 15.54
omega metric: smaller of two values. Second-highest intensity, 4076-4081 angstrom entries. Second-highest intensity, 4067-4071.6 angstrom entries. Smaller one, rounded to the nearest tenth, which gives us 16.2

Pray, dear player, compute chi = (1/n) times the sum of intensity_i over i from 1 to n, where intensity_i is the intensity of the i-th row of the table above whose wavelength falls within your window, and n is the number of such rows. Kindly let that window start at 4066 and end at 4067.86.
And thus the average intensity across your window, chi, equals 16.0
